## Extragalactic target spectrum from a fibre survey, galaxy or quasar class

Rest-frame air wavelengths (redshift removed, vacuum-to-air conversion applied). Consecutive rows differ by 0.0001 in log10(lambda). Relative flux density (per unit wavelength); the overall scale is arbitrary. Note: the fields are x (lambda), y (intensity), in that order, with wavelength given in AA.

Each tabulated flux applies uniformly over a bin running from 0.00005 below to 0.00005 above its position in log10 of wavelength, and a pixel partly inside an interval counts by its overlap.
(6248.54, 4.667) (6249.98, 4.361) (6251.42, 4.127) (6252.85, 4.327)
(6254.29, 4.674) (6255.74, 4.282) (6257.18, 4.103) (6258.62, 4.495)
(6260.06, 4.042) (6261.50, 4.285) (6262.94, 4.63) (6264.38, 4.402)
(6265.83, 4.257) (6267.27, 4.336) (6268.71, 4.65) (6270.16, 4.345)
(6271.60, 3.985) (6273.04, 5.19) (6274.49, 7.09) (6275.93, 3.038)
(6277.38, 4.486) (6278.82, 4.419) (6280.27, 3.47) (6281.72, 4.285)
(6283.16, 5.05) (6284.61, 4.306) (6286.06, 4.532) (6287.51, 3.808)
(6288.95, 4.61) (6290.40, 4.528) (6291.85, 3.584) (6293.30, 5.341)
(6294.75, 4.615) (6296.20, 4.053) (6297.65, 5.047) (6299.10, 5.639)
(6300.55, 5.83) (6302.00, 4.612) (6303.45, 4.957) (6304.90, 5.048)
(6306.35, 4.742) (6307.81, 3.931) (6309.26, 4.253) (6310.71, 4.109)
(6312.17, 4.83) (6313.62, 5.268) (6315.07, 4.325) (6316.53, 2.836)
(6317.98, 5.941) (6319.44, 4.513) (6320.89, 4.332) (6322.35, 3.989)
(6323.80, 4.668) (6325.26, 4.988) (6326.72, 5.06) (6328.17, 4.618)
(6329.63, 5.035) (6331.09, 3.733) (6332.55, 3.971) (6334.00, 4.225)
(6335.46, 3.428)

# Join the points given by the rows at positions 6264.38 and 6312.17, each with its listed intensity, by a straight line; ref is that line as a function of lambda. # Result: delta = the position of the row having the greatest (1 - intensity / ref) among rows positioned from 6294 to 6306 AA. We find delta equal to 6296.20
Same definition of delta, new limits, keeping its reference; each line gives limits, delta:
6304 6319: 6316.53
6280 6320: 6316.53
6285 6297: 6291.85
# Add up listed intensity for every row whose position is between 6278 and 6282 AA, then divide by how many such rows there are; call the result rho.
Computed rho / 4.1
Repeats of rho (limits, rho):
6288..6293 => 4.2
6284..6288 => 4.2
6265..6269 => 4.4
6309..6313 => 4.4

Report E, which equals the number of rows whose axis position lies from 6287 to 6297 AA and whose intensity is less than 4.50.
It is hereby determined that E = 3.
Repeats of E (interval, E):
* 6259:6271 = 6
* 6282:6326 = 11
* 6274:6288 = 7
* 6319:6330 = 2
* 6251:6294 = 20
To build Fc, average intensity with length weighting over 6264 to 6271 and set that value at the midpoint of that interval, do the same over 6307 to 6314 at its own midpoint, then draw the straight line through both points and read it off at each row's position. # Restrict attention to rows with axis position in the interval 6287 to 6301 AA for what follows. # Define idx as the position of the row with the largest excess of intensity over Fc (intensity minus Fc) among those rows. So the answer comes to 6300.55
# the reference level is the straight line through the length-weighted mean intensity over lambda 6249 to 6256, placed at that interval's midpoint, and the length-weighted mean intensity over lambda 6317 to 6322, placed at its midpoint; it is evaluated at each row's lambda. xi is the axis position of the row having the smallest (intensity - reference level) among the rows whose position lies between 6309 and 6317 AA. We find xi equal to 6316.53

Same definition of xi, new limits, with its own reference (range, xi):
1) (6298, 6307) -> 6302.00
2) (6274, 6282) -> 6275.93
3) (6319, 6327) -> 6322.35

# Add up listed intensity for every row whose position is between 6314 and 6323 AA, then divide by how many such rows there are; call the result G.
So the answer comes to 4.32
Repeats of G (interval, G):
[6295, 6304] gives 5.02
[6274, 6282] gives 4.46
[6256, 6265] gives 4.33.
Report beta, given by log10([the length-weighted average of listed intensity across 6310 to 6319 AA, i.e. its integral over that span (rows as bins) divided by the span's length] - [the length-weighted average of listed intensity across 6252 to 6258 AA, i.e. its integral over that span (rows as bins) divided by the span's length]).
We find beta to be -0.7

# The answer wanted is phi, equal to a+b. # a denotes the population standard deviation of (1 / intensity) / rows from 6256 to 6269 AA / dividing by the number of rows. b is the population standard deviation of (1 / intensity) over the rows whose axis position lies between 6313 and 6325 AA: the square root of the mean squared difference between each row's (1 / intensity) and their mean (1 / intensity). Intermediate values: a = 0.011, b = 0.051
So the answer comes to 0.062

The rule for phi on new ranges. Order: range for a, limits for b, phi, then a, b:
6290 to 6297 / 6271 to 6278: 0.093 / 0.031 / 0.063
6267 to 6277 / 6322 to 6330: 0.072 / 0.053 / 0.018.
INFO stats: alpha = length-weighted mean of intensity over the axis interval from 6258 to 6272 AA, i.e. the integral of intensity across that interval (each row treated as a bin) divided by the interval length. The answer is 4.35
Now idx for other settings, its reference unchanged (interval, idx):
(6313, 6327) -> 6317.98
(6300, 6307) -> 6300.55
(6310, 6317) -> 6313.62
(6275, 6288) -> 6283.16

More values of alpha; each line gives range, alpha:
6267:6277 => 4.67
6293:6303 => 5.01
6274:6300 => 4.54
